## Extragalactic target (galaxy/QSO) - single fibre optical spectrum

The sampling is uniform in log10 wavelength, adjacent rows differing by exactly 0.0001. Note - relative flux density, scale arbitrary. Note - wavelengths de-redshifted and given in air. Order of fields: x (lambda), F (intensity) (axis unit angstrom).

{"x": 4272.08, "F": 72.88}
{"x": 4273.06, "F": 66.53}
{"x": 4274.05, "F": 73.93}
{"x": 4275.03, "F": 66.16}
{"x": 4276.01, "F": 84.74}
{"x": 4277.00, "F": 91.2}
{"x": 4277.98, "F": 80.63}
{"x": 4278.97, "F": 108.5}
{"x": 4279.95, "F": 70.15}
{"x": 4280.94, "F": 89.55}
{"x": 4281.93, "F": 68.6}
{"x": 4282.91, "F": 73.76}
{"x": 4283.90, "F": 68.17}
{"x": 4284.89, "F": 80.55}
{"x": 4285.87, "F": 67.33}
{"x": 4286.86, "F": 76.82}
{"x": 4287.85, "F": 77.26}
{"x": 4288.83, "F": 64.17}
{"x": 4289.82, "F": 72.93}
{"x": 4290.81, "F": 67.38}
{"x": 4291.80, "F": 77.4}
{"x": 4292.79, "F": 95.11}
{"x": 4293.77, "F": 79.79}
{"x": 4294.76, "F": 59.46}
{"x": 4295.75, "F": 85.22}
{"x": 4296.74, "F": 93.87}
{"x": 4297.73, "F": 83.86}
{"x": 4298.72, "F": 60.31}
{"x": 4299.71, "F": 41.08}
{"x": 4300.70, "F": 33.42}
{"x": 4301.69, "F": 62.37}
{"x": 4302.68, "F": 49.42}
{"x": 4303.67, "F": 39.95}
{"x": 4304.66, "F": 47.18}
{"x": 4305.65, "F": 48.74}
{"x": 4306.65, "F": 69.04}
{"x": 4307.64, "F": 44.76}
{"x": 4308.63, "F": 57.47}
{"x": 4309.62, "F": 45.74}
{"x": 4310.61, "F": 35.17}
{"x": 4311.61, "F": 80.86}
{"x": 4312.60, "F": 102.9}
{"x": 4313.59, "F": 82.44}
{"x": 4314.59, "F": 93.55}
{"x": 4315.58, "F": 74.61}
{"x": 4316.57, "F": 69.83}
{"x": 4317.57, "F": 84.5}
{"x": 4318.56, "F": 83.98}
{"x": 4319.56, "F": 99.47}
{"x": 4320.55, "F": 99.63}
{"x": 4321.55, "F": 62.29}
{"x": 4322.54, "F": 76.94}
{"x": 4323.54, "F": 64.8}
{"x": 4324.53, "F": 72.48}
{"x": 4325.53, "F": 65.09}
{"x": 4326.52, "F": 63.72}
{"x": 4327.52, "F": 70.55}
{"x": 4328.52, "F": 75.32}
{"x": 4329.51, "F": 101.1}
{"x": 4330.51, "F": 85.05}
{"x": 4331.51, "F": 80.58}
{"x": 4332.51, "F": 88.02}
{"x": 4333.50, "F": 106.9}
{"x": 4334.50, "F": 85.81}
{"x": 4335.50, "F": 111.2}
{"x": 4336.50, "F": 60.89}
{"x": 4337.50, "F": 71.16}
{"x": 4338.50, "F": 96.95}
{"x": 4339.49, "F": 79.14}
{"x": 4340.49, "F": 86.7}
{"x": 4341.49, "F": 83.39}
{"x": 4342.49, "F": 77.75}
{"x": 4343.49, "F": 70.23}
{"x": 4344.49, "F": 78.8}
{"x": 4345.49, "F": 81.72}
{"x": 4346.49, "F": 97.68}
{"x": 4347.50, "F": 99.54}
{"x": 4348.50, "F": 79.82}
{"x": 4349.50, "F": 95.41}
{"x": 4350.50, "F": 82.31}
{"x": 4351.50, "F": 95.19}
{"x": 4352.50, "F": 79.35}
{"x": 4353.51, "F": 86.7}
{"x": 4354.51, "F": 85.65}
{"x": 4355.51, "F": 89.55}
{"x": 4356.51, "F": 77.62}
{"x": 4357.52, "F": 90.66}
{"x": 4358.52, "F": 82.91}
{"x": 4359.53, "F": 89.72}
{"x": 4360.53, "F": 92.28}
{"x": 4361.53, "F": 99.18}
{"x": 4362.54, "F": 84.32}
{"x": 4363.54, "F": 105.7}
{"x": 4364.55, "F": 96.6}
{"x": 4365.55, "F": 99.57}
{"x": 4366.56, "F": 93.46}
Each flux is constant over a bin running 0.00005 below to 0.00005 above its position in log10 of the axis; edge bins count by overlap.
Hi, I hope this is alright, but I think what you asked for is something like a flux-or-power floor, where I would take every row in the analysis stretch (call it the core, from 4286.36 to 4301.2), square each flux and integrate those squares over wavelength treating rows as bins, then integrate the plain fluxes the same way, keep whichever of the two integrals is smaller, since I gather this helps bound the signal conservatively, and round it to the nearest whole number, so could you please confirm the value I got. 1056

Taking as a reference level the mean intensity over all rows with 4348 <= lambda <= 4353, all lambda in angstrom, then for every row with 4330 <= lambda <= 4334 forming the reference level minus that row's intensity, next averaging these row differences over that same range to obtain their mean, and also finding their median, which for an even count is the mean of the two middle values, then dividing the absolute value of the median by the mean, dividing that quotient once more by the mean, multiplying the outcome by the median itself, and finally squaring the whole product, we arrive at 0.00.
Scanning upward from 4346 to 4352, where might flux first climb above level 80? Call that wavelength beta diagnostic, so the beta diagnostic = 4346.49 angstrom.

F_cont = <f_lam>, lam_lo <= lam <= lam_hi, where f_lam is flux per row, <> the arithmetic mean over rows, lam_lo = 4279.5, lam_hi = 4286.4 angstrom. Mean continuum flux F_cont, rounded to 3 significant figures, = 74.0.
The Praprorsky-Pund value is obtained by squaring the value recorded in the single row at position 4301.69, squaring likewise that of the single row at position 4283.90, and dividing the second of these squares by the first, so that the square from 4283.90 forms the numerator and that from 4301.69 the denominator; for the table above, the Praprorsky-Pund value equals 1.2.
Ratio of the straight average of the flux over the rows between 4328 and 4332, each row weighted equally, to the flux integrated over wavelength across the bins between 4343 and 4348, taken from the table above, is 0.20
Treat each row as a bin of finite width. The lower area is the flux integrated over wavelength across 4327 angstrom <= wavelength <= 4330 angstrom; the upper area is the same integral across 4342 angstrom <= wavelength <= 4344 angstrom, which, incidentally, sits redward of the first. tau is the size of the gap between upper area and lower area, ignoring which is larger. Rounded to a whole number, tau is 98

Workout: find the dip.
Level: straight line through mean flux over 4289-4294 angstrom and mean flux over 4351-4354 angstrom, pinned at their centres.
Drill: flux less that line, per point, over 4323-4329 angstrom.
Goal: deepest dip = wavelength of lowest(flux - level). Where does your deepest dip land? 4326.52 angstrom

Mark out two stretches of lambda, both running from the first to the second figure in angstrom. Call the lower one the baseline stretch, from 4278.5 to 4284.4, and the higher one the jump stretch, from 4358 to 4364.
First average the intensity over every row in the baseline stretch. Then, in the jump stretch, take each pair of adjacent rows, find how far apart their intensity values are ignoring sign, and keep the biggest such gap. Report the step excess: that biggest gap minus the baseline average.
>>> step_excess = -58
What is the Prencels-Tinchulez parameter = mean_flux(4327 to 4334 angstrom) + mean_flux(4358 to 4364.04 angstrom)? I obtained 179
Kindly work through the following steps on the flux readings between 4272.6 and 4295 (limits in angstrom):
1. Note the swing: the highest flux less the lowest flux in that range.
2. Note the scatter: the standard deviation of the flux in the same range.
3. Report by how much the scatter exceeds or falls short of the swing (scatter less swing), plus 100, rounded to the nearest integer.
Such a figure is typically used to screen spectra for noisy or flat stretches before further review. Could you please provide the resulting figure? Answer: 62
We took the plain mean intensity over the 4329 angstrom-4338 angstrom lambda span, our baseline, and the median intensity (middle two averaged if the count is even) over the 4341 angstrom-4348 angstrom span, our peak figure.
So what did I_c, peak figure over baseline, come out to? 0.93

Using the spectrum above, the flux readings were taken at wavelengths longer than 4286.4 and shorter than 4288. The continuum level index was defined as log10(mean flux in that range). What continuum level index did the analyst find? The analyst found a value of 1.89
